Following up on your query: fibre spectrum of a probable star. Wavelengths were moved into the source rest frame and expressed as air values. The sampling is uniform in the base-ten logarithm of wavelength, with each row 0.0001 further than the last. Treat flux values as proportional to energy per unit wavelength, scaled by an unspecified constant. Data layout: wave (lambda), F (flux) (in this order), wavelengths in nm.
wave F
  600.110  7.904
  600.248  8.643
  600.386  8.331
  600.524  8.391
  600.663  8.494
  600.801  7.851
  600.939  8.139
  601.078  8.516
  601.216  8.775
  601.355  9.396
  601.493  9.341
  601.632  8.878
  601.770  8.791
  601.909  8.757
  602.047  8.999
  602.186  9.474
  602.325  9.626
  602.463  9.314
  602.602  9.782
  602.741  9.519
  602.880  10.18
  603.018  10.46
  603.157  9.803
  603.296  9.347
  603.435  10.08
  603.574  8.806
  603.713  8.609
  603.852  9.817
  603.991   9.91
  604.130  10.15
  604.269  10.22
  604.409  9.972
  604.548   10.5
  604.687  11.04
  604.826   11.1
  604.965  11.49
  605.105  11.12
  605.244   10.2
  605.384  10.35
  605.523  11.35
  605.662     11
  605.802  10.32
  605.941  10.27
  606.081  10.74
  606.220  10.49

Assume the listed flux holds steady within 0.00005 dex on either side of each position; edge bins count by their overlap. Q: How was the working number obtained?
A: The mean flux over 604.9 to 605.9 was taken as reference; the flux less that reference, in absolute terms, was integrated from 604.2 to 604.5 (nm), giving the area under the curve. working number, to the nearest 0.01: 0.21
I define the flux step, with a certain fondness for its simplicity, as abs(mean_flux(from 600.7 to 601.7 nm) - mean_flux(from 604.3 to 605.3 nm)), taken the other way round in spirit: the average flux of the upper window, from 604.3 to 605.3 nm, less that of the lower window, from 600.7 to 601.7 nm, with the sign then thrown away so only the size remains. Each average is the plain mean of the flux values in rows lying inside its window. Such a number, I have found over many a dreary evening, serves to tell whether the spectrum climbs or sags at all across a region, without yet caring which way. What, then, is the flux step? 2.1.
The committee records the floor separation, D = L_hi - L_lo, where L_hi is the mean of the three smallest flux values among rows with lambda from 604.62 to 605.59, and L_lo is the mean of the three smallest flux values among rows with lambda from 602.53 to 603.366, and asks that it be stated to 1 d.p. 1.0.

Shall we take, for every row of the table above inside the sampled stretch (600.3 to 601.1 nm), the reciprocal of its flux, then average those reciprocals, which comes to 0.121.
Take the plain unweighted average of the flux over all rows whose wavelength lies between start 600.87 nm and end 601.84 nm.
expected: 8.8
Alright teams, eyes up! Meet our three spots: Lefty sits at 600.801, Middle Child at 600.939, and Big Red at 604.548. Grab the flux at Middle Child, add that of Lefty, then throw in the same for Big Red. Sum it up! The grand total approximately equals 26.5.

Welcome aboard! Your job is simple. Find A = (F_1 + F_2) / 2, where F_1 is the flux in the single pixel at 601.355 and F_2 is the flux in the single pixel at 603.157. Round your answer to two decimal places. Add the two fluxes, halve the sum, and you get 9.60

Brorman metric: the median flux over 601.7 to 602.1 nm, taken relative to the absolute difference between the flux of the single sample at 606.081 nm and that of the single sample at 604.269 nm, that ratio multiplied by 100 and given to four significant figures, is 1691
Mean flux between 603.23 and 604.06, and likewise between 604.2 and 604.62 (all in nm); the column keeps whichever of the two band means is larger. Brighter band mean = 10.2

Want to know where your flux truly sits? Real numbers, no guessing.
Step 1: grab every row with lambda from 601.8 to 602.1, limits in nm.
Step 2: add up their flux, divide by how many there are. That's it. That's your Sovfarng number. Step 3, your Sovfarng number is 8.9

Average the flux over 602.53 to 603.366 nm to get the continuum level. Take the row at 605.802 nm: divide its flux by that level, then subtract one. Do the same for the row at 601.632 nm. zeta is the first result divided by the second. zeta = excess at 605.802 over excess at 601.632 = -0.5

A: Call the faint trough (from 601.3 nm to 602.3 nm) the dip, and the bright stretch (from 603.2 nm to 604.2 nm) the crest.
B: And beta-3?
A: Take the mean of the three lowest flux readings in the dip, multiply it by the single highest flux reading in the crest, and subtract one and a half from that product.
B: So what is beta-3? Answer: 88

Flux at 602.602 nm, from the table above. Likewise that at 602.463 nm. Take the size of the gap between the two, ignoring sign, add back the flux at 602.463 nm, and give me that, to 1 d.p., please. 9.8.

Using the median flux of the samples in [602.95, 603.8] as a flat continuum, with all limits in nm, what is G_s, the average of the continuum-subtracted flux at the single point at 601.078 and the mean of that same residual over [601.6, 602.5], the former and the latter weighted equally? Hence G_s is -0.76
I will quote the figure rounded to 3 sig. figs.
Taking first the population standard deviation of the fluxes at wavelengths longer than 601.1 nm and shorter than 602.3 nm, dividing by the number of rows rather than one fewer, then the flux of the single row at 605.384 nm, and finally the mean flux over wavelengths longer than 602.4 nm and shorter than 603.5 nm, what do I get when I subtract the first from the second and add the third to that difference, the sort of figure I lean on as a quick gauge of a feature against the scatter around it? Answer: 19.9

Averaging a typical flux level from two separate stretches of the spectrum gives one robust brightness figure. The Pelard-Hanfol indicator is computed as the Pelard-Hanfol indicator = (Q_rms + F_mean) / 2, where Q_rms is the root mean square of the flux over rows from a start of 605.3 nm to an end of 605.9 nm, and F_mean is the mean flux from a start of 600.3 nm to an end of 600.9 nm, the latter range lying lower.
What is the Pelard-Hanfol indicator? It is 9.5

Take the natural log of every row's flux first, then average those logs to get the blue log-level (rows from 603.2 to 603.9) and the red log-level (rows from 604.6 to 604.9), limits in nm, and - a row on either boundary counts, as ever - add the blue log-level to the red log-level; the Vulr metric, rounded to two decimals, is 4.64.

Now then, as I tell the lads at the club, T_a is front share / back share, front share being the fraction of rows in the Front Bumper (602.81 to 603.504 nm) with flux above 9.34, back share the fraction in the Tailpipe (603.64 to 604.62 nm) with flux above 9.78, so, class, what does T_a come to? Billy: 1.2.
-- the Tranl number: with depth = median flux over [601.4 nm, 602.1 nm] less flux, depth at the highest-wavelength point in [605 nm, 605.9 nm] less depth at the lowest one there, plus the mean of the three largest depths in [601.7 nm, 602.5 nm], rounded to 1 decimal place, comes 0.8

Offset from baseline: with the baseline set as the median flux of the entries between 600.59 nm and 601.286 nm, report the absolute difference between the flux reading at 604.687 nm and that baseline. 2.5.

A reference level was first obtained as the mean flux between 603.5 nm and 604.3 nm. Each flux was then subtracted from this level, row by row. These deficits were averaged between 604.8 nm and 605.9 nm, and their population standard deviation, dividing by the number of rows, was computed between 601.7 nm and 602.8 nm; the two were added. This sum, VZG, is -0.9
